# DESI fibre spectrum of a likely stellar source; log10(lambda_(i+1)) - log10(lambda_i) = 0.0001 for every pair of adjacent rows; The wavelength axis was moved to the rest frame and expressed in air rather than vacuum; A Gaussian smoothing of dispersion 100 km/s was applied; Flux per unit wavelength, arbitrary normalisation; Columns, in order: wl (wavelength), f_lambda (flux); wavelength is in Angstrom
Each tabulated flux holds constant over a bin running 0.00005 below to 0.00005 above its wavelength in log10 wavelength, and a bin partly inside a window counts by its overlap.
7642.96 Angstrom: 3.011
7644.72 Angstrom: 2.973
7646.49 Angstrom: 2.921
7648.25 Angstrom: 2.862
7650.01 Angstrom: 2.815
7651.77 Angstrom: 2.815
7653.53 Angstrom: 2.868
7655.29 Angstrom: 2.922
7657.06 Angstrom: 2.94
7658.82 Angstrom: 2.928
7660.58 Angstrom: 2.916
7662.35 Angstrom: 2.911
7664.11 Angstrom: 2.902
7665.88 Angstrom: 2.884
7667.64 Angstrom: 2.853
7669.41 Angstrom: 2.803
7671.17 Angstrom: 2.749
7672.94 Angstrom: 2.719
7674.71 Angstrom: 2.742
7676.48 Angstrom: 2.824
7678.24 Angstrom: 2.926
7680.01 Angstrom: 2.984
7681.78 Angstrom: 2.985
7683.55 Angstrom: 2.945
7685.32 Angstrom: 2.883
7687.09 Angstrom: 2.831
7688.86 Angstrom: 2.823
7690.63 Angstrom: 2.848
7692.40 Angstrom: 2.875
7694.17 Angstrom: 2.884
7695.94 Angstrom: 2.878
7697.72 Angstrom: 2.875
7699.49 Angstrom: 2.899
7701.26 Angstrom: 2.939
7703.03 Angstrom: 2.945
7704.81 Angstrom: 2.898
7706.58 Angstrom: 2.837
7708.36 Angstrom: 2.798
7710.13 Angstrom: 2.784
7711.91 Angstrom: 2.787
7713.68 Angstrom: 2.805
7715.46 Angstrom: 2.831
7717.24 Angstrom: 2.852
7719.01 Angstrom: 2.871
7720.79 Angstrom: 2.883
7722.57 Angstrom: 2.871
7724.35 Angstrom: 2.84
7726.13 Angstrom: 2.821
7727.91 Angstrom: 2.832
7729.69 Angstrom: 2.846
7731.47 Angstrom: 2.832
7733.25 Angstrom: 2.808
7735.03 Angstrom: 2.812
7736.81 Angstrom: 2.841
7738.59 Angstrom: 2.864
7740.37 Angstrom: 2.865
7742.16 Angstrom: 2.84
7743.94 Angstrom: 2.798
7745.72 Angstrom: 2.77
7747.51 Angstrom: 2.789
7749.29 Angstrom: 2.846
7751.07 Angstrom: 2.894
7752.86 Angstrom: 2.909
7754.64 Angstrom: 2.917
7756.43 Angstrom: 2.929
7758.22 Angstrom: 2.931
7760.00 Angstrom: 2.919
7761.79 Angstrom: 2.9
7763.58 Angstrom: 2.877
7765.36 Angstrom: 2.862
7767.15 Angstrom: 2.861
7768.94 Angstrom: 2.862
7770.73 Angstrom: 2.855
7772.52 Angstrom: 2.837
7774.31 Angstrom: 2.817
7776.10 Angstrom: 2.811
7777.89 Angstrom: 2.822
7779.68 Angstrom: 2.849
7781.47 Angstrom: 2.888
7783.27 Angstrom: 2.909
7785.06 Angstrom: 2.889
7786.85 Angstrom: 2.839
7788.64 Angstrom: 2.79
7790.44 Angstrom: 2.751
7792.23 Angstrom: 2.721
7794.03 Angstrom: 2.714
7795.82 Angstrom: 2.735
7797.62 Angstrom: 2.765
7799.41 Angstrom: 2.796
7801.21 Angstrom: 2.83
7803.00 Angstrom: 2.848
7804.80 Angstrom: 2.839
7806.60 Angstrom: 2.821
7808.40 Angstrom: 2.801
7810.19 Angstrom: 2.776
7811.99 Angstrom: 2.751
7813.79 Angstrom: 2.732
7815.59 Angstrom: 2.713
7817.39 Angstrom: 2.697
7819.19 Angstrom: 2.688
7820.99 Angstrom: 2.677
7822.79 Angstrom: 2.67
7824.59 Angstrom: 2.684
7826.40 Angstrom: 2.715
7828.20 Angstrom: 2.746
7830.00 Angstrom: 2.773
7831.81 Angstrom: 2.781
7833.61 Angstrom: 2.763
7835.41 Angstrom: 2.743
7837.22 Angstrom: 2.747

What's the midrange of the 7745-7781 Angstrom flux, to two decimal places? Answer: 2.85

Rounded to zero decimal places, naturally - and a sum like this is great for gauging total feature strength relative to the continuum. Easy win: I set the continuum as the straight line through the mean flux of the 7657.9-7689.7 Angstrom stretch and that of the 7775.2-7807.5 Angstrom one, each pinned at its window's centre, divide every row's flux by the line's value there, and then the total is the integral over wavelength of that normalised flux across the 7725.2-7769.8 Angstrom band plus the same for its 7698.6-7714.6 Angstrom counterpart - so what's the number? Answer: 61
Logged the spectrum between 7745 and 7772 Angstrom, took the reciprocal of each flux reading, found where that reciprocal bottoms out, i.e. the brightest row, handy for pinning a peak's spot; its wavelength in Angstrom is 7758.22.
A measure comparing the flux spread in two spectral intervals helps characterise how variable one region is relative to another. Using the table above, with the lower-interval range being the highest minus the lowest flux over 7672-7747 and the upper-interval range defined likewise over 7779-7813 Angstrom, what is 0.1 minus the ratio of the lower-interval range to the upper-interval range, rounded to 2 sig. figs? -1.3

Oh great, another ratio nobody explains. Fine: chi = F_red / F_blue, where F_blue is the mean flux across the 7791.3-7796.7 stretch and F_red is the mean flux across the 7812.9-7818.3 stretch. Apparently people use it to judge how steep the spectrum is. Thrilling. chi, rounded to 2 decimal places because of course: 1.00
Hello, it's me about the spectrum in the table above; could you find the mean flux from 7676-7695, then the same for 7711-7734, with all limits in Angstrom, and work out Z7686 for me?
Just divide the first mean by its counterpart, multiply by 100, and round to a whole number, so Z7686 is 102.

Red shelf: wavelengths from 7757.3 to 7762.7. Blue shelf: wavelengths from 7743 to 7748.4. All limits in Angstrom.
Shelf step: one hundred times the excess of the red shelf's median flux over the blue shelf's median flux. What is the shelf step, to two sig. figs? 13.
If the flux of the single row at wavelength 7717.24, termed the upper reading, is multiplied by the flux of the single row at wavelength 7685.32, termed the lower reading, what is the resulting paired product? 8.22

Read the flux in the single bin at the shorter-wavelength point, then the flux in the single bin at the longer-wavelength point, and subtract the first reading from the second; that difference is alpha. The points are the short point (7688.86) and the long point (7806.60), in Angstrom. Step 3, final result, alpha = 0.00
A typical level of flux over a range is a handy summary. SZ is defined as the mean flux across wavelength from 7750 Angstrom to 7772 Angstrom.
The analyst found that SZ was 2.89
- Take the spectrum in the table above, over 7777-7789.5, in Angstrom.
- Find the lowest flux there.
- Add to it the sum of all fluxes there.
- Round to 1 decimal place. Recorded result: 22.8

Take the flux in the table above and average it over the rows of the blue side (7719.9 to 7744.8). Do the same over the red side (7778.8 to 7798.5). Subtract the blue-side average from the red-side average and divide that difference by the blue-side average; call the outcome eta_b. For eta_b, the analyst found -0.012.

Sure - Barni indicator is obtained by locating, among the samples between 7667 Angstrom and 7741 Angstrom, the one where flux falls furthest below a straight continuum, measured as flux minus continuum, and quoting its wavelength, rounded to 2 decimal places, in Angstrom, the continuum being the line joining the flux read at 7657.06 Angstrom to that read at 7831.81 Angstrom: 7672.94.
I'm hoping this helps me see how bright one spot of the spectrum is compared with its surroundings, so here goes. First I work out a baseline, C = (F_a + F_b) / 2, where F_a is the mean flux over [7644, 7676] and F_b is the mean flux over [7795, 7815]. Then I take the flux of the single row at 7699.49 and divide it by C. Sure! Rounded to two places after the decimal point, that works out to 1.03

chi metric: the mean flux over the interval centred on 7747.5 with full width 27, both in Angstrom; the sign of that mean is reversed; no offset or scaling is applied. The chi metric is -2.86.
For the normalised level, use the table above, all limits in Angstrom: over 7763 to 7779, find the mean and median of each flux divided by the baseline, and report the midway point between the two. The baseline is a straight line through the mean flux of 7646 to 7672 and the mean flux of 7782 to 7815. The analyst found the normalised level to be 1.01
